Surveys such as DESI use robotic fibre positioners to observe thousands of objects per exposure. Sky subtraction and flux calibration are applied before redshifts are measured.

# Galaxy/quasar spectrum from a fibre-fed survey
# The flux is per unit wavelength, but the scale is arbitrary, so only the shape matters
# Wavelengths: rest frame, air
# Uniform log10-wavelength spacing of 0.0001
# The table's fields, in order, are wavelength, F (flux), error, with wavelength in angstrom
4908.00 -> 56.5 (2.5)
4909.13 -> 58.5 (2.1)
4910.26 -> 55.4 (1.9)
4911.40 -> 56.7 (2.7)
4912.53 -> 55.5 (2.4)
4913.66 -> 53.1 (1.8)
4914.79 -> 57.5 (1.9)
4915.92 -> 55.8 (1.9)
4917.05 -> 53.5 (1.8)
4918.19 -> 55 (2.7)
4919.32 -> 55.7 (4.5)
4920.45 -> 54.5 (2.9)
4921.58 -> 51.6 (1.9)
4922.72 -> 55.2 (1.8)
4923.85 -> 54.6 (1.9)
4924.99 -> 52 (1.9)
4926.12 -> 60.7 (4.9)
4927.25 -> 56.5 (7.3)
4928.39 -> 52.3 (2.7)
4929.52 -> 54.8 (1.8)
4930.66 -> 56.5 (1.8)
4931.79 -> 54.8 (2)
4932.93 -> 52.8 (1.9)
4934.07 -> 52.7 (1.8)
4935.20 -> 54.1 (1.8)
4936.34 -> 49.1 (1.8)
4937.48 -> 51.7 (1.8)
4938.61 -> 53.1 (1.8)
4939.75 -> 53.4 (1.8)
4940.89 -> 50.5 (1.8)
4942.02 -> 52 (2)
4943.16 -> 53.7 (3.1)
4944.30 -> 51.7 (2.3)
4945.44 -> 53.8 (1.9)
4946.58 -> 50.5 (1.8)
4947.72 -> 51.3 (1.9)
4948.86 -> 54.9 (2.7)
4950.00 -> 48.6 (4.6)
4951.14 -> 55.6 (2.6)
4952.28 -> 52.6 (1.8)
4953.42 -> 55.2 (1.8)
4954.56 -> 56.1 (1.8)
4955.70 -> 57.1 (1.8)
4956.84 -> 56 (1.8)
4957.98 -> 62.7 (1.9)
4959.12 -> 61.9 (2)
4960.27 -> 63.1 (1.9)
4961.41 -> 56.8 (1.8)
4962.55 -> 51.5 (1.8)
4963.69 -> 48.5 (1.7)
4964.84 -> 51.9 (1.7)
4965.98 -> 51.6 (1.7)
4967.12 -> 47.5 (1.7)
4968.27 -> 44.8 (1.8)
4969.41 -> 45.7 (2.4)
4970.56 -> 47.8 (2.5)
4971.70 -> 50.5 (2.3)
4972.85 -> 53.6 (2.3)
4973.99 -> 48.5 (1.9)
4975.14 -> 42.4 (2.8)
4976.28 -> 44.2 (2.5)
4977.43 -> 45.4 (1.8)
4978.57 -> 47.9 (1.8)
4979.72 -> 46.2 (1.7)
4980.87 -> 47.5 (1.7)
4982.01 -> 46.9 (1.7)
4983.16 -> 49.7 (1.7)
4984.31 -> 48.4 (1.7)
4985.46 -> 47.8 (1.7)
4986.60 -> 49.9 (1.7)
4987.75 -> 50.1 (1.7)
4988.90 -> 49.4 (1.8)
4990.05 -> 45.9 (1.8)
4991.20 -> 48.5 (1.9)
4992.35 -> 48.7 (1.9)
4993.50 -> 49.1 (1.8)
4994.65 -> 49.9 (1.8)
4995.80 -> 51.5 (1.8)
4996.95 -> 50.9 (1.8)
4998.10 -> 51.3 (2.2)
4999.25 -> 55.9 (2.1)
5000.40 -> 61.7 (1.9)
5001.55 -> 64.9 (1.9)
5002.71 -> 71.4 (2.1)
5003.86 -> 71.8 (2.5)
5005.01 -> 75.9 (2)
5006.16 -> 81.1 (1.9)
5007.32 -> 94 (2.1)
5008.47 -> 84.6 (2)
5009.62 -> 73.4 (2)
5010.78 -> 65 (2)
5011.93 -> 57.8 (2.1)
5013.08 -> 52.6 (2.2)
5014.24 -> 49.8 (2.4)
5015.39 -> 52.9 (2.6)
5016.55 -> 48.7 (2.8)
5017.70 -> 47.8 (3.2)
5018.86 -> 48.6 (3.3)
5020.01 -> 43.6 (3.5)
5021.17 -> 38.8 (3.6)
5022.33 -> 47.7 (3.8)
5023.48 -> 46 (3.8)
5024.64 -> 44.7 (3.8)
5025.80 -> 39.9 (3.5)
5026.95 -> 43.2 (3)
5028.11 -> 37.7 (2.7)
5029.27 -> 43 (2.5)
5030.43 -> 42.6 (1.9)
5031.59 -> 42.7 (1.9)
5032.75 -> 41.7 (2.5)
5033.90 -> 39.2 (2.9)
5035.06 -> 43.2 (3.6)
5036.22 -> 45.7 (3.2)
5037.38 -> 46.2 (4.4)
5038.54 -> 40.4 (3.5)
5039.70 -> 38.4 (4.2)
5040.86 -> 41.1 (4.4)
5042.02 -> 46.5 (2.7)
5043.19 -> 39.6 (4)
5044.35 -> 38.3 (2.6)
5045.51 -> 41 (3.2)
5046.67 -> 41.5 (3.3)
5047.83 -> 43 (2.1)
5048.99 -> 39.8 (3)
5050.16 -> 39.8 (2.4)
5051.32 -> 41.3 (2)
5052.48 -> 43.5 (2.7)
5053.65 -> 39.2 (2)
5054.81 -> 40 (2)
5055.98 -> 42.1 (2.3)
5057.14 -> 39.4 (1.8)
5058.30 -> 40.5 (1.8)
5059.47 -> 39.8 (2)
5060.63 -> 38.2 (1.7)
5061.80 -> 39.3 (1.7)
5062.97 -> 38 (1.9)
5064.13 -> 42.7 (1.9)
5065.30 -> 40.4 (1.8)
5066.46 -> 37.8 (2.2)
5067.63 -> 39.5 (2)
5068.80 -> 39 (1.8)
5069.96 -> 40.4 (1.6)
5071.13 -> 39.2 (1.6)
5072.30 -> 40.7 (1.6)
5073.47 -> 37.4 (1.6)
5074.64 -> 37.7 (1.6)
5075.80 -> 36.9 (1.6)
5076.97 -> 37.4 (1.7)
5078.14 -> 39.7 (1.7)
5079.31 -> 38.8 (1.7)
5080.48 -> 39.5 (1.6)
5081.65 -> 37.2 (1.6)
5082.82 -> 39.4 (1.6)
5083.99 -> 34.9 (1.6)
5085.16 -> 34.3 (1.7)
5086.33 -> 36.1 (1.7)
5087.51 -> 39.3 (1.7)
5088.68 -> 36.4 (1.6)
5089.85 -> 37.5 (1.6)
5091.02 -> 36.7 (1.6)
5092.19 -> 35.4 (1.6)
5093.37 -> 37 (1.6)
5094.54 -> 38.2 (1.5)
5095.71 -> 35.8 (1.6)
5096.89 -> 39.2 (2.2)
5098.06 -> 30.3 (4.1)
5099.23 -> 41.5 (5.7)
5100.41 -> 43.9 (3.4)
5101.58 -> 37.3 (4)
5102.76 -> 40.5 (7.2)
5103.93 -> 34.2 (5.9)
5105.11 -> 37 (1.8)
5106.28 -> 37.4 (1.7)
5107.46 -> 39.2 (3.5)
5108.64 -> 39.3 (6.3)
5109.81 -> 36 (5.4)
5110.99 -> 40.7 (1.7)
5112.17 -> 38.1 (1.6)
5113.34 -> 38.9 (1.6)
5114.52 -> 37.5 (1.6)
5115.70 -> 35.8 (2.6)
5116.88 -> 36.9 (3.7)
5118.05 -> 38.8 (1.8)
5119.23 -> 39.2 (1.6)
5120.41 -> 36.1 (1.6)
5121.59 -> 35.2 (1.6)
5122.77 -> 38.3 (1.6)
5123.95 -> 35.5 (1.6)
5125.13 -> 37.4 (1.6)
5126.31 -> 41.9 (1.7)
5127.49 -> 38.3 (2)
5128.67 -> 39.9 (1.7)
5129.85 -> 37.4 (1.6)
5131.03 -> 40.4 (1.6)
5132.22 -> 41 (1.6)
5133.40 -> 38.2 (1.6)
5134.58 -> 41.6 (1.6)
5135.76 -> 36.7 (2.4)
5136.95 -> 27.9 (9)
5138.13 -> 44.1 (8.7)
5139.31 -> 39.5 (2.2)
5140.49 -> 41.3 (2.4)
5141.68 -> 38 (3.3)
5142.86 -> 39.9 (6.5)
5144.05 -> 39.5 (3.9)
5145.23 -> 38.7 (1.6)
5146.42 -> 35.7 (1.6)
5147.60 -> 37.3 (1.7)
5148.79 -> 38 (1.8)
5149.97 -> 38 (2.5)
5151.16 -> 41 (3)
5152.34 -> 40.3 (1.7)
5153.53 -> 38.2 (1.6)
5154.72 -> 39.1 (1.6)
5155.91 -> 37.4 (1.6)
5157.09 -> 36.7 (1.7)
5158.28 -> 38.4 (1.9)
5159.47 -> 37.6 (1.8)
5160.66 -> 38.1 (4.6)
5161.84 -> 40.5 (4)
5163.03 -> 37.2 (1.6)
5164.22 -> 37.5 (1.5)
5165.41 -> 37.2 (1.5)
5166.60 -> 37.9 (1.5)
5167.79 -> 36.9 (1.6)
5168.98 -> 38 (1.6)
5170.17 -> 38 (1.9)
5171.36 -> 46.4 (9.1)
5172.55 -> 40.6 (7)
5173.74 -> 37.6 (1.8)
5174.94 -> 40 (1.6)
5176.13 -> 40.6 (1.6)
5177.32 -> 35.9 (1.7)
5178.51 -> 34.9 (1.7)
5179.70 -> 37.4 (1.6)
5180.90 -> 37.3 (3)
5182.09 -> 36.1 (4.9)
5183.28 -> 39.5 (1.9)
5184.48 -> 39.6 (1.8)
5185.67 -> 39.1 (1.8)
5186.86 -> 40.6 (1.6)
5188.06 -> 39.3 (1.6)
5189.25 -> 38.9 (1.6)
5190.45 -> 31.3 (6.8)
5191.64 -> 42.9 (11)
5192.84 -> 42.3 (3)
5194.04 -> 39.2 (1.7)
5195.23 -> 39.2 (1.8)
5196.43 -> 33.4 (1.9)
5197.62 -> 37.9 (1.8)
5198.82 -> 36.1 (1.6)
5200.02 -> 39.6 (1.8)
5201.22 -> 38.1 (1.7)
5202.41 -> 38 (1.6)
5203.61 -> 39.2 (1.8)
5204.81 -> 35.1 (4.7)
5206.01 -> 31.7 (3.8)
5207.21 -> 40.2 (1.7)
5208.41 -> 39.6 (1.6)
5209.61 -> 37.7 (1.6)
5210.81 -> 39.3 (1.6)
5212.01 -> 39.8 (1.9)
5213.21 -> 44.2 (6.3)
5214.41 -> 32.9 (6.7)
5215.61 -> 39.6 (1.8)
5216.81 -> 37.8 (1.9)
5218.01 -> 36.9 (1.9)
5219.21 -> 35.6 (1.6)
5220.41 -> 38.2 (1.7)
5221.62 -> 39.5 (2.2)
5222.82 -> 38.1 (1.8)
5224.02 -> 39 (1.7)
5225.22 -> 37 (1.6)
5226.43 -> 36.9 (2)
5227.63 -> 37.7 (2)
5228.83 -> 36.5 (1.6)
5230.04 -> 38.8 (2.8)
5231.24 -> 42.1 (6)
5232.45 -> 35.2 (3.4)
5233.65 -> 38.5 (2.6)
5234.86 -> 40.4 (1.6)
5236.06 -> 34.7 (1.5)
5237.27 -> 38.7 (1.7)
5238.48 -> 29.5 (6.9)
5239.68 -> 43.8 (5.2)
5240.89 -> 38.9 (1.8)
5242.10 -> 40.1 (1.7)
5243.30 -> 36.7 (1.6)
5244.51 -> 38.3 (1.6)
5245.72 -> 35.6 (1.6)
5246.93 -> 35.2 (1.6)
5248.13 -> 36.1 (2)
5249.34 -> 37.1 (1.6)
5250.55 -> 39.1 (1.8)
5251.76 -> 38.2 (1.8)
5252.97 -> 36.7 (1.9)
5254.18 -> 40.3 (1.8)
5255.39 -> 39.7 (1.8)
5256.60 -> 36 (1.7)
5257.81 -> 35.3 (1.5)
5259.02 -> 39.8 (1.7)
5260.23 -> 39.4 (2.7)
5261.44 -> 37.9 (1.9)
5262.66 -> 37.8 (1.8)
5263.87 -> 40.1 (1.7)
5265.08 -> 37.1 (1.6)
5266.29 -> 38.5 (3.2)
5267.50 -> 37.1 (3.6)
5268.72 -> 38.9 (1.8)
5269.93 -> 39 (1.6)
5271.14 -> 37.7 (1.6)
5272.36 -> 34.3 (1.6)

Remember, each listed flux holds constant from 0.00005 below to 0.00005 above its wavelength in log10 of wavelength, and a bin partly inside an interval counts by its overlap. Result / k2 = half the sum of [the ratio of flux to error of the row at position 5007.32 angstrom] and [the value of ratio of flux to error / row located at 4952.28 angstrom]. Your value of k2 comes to 37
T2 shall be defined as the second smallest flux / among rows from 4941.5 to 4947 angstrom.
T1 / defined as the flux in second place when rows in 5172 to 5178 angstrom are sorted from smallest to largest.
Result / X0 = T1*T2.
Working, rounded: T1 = 37.6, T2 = 51.7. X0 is 1944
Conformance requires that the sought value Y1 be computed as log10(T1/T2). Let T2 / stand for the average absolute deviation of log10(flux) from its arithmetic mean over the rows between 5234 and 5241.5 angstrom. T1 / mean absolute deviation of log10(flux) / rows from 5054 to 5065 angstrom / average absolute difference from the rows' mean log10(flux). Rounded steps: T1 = 0.013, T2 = 0.045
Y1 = -0.5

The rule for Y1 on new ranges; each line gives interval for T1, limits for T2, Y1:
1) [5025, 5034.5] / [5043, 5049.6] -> 0.1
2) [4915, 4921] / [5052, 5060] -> -0.4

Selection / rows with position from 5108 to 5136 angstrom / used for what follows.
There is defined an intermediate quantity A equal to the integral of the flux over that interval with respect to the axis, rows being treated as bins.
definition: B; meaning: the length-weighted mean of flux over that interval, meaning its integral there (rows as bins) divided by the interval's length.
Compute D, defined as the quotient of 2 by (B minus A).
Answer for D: -0.0019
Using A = 1073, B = 38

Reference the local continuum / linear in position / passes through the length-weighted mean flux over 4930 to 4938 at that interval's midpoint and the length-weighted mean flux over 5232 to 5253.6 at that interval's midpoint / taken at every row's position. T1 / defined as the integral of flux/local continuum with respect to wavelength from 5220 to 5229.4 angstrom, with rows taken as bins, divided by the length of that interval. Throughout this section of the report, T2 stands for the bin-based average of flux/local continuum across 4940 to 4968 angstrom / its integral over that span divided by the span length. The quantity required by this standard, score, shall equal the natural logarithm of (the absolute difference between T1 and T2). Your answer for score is -3.1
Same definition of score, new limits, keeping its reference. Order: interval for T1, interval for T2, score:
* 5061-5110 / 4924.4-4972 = -1.7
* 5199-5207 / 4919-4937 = -2.6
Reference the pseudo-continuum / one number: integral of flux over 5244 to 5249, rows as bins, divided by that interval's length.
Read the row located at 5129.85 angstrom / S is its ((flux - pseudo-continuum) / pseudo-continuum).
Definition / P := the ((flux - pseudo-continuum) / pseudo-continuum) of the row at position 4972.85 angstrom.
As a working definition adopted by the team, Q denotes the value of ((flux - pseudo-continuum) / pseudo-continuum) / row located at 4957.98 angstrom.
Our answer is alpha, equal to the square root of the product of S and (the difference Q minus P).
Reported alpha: 0.086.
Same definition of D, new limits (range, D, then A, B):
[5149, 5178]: -0.0018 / 1122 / 39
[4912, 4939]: -0.0014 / 1466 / 54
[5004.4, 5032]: -0.0014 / 1499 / 54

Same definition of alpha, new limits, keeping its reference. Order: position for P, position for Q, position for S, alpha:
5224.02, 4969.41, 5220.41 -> 0.098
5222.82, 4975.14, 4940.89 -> 0.215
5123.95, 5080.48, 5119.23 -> 0.093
